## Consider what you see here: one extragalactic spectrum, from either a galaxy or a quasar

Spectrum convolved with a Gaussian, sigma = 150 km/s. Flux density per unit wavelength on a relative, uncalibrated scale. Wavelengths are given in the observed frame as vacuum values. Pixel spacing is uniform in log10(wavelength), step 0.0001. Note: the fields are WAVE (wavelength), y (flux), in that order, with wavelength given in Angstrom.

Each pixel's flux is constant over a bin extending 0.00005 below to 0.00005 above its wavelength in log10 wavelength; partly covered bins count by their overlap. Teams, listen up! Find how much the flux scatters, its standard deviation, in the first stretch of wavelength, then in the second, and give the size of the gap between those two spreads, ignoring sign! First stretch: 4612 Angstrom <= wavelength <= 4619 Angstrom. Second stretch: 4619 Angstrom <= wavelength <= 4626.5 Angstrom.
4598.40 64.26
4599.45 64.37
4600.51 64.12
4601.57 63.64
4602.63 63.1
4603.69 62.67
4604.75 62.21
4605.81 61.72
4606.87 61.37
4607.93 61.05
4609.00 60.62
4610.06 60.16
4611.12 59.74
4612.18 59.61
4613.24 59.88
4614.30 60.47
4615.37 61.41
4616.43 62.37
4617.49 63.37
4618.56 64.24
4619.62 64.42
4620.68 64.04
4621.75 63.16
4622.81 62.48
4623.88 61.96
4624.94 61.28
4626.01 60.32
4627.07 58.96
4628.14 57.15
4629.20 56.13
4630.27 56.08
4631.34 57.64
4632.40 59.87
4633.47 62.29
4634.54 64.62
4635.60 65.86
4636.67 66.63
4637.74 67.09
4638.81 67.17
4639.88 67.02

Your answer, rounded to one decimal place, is 0.3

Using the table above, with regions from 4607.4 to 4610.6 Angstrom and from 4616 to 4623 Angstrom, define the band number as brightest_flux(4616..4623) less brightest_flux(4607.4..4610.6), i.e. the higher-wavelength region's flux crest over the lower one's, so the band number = 3.4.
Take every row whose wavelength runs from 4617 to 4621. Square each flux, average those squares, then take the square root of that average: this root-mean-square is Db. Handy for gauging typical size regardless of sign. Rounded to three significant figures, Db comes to 64.0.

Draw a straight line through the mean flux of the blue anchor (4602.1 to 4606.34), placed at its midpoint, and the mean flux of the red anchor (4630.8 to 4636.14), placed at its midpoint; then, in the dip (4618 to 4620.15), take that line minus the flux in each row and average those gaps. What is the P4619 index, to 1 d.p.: -2.1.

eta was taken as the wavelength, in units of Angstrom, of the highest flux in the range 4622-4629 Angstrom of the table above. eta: 4622.81 Angstrom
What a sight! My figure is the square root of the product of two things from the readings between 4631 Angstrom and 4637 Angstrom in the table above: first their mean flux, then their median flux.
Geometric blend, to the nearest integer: 63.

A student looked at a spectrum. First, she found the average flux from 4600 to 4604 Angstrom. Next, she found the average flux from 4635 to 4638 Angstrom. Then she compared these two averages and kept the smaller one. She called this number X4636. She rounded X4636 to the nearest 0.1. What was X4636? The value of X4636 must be 63.4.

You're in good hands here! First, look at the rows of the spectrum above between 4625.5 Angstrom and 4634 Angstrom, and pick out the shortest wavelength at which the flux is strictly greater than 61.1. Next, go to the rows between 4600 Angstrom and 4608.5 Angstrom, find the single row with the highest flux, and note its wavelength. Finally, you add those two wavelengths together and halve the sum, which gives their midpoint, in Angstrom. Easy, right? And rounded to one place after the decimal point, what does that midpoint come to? 4617.0 Angstrom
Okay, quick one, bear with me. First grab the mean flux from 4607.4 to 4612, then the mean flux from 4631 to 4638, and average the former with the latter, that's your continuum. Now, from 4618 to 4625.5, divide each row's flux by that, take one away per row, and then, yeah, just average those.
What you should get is 0.019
